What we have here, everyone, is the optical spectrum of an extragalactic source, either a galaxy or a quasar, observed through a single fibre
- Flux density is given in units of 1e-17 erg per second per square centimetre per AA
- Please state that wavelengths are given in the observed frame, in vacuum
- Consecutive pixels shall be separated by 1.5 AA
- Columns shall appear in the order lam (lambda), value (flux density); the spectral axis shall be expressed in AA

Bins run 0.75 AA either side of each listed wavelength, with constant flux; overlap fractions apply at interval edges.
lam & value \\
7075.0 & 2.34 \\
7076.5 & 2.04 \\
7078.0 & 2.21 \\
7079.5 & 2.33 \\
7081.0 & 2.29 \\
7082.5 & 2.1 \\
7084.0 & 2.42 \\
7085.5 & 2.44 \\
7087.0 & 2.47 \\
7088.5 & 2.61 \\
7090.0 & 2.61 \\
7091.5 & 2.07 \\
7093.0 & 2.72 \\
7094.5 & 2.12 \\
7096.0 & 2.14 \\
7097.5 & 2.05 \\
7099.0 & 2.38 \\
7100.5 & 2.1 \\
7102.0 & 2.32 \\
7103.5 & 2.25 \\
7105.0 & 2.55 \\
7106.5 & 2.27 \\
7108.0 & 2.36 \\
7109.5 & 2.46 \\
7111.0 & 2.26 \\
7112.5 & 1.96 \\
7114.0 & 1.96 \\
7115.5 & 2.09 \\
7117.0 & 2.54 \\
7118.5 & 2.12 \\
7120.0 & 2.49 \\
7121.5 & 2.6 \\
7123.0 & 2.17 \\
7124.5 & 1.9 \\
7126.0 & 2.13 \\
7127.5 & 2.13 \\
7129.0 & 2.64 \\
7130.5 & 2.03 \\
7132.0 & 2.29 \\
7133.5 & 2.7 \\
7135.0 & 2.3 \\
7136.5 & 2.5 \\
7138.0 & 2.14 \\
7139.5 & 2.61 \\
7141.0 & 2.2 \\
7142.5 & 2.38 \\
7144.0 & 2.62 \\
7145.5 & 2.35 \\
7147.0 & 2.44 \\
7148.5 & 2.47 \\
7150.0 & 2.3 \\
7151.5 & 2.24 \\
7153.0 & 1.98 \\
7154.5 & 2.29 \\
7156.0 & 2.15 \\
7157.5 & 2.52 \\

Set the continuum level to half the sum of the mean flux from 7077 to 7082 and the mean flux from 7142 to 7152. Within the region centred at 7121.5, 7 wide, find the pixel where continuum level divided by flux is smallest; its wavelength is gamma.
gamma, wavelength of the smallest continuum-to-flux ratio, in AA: 7121.5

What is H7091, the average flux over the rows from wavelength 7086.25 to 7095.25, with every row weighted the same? 2.43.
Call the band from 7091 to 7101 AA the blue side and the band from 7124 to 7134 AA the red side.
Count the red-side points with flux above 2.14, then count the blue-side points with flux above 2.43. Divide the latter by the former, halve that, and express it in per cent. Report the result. 16.7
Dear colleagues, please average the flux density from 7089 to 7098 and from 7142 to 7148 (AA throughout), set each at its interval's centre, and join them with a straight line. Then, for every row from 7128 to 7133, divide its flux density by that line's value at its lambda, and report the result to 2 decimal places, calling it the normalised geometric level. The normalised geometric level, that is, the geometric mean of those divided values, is 0.96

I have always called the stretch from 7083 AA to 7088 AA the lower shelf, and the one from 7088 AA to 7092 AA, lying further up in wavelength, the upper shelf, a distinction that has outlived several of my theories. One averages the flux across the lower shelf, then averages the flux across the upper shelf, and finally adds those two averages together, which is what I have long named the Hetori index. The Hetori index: 4.9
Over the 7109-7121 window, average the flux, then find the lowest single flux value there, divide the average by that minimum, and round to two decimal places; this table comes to 1.14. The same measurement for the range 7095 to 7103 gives 1.07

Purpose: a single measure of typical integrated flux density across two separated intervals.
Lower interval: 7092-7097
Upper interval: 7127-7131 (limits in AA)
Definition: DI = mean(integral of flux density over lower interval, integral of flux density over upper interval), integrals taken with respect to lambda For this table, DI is 10.3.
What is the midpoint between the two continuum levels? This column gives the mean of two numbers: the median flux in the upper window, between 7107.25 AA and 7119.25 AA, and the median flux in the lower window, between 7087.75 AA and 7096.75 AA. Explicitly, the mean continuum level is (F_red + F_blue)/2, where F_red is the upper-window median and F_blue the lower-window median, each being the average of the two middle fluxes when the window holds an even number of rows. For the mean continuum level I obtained 2.28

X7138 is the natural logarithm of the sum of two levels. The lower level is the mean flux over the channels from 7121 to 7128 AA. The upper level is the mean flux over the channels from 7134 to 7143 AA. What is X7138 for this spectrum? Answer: 1.51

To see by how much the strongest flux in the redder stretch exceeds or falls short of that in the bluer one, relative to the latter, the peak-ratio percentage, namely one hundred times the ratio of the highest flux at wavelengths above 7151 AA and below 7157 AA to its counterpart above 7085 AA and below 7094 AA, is 84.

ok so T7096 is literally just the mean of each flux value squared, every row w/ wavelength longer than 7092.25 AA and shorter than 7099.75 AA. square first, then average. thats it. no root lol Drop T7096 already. 5.3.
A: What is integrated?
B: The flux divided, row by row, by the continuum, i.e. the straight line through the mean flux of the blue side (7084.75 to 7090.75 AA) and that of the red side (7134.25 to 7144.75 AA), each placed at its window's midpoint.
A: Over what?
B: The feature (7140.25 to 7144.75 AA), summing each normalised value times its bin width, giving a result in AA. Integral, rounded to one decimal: 4.5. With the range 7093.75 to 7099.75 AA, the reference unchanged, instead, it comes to 5.2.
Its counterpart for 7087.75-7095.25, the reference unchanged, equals 7.2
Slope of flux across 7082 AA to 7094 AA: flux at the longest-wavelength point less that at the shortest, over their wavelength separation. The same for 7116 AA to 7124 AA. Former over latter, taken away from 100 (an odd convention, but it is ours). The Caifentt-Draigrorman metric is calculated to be 101.0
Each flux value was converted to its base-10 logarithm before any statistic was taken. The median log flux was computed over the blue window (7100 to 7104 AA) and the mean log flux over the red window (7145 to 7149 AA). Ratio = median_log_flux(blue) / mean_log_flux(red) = 0.92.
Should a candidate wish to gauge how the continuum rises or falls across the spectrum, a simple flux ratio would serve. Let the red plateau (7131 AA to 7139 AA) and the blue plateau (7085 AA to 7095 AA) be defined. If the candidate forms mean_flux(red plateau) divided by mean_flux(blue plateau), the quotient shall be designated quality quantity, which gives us 0.98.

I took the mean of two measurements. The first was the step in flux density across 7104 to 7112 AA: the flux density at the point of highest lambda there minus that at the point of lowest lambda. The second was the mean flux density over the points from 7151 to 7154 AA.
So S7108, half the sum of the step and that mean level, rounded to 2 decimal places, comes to 0.91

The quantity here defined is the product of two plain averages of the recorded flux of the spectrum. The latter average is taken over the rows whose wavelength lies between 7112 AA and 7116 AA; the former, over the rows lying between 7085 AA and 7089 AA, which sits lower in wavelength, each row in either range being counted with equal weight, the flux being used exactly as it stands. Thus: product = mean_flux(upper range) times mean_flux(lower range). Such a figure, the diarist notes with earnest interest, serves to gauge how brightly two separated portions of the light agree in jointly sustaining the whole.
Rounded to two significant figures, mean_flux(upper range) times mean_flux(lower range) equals 5.0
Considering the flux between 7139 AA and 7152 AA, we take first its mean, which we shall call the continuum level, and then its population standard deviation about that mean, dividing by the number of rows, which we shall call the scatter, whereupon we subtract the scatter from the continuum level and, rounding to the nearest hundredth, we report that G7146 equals 2.26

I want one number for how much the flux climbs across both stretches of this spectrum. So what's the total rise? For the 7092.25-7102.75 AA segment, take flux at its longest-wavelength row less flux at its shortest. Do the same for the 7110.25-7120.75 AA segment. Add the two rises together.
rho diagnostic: -0.17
